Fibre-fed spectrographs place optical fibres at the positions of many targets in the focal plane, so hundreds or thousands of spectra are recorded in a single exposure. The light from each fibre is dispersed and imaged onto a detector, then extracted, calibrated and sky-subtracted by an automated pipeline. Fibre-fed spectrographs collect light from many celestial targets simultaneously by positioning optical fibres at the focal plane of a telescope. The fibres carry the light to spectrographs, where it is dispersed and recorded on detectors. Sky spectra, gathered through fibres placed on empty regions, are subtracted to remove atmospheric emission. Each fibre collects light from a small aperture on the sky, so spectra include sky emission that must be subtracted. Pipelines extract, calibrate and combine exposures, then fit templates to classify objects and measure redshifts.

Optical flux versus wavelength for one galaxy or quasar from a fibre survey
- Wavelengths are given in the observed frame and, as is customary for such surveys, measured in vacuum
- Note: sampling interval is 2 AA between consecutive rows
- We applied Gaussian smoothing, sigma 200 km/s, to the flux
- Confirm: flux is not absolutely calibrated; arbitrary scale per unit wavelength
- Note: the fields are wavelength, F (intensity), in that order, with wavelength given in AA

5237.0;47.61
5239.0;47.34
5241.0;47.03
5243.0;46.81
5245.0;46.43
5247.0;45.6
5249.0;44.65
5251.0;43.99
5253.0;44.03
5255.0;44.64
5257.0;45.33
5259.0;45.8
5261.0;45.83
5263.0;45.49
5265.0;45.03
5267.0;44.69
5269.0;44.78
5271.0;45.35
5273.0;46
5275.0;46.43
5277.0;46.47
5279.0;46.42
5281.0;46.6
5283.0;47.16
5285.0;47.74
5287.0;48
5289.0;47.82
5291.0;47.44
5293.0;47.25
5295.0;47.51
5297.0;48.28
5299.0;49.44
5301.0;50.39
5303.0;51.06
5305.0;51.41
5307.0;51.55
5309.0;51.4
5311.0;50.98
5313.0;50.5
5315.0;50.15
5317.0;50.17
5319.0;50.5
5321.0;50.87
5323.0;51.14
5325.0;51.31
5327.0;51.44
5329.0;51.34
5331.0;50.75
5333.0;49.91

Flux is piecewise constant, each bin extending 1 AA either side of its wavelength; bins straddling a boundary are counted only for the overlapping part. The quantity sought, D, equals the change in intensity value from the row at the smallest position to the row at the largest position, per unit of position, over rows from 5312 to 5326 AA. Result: 0.07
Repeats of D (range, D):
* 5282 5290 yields 0.11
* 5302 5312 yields -0.01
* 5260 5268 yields -0.19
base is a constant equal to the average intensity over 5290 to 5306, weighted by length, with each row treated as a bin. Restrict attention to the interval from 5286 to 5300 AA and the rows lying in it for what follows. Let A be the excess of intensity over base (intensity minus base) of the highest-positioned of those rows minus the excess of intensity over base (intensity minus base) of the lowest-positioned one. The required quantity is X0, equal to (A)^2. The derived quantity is 2.1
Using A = 1.4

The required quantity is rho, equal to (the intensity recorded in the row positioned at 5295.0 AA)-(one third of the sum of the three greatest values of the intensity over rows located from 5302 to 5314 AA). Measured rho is -4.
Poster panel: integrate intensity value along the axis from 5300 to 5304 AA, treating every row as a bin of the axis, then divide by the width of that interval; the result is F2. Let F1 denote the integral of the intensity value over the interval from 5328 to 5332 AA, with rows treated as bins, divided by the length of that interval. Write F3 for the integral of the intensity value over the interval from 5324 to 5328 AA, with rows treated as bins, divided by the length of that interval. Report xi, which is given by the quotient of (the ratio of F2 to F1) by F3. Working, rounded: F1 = 51.0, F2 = 50.7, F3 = 51.4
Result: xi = 0.0193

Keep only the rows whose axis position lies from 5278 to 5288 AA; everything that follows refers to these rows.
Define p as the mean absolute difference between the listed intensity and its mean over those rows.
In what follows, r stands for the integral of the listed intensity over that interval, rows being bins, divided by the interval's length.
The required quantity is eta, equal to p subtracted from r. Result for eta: 47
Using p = 0.55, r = 47.2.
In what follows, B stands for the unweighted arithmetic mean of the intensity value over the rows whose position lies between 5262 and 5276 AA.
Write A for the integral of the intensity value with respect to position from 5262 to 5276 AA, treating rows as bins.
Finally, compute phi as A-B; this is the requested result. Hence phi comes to 590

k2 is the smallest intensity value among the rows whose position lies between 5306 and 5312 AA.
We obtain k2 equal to 50.98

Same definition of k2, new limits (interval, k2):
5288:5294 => 47.25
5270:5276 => 45.35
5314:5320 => 50.15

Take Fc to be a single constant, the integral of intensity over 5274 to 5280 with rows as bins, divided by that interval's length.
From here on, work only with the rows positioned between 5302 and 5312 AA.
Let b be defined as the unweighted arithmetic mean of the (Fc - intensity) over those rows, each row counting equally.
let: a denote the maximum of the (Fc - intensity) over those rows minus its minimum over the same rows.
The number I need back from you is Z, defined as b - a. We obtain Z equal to -5.41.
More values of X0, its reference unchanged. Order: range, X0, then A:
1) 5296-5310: 9.7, 3.1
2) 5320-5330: 0.2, 0.5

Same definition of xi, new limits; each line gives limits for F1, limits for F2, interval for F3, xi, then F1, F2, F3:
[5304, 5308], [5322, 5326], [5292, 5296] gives 0.0210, 51.5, 51.2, 47.4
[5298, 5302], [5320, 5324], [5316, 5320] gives 0.0203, 49.9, 51.0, 50.3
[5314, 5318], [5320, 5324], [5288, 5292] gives 0.0213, 50.2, 51.0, 47.6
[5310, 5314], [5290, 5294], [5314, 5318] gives 0.0186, 50.7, 47.3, 50.2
